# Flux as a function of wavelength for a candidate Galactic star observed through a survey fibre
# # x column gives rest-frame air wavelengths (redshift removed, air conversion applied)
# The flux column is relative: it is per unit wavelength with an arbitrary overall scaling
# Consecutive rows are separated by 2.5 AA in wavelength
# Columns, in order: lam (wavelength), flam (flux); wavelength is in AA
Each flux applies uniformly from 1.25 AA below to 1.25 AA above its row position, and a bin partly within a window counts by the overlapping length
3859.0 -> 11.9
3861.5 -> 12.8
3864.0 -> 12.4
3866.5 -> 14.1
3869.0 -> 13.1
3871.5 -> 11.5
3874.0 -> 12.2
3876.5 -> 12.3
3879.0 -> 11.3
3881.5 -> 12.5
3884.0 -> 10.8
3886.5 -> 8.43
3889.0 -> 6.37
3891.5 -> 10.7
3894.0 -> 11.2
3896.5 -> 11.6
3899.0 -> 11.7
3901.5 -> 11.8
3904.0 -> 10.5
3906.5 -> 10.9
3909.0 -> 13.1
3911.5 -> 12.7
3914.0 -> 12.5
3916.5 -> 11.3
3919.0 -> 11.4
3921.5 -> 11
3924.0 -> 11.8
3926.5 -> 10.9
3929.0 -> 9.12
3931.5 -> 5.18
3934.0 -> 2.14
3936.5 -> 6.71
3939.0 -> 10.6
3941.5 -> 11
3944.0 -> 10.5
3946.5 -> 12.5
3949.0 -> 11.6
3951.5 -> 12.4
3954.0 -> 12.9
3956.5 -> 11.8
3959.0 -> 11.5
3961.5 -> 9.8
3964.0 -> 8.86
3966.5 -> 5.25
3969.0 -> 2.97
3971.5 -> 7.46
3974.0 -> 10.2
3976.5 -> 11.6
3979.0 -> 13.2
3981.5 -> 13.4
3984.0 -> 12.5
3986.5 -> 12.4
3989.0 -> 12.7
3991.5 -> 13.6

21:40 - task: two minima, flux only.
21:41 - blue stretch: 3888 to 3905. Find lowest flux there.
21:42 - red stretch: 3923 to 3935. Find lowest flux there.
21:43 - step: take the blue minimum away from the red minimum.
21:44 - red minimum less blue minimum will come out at -4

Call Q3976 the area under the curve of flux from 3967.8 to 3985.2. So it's 178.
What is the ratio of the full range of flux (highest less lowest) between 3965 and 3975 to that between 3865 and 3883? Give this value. 2.6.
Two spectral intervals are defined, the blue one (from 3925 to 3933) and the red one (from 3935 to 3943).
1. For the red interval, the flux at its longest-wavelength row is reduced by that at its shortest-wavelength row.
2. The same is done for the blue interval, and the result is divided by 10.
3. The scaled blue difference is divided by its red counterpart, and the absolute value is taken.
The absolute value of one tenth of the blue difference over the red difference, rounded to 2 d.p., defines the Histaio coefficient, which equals 0.13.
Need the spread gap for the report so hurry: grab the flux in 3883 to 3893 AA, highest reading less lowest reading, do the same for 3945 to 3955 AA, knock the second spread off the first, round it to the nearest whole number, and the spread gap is 3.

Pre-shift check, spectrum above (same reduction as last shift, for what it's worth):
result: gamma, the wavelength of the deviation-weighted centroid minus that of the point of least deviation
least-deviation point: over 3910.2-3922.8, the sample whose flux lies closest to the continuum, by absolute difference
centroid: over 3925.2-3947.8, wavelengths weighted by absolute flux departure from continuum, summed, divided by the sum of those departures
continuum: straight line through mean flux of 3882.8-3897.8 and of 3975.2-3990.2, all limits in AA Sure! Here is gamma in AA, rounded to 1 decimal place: 13.1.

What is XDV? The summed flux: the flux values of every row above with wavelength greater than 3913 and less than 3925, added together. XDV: 58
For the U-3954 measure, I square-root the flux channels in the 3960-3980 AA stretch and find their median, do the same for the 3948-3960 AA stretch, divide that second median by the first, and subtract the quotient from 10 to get 8.88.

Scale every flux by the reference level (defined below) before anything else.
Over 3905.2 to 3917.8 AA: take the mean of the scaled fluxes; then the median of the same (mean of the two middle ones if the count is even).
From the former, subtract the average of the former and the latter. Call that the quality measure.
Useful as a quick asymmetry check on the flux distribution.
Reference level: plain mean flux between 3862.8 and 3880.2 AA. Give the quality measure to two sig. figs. -0.016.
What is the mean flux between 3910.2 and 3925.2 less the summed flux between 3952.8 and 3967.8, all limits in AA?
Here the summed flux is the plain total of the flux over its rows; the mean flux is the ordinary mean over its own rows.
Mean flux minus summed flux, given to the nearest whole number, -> -48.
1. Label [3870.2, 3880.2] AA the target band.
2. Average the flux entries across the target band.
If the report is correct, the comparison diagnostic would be 11.8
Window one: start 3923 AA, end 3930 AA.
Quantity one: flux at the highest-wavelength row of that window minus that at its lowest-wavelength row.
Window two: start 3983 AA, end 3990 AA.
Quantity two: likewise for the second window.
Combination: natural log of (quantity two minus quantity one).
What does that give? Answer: 1.1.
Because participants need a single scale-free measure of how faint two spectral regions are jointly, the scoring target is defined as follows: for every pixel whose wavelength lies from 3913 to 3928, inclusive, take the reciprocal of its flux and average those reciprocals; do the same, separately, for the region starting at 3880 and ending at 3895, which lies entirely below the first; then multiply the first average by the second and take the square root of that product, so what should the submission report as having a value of 0.096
